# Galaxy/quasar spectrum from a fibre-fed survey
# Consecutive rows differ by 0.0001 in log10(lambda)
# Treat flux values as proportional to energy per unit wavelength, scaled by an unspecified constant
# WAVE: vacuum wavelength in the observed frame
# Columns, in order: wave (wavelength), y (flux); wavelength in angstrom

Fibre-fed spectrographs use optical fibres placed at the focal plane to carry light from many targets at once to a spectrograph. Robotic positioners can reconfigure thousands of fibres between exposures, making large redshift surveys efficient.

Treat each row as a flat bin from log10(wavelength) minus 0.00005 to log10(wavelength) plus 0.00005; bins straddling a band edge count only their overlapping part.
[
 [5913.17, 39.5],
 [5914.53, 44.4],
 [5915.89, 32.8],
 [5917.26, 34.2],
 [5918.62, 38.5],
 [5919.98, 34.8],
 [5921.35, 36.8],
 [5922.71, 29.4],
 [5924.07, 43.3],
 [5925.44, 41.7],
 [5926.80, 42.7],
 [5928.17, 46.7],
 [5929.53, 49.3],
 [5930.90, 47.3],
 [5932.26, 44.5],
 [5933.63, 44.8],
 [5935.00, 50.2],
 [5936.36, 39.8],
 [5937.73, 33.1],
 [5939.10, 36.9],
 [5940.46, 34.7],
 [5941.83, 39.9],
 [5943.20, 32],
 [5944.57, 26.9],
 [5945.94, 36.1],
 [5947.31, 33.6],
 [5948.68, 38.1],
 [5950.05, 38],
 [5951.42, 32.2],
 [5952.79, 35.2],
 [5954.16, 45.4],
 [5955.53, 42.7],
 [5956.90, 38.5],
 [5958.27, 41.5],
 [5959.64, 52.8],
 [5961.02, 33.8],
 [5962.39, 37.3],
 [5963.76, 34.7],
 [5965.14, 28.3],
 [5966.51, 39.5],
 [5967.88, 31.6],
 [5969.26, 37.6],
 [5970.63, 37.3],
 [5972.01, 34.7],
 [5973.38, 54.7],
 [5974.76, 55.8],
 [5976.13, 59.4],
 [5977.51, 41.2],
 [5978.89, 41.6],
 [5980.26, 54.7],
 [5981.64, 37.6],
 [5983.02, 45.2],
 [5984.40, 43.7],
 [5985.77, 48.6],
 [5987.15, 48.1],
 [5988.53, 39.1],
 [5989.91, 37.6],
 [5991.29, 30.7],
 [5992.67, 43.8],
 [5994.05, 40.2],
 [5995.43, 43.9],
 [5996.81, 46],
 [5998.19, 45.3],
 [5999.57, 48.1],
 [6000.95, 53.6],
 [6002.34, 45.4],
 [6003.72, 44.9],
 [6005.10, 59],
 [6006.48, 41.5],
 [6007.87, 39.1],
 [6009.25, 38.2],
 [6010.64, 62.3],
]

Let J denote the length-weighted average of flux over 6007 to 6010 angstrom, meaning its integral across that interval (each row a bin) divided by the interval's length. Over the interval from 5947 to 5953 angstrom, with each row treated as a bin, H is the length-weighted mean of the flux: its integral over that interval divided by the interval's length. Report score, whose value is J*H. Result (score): 1390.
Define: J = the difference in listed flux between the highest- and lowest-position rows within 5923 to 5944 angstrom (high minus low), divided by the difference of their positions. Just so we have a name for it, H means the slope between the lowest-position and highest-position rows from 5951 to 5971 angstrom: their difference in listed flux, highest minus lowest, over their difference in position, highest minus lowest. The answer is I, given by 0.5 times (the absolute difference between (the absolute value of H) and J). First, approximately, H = 0.3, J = -0.6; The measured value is 0.43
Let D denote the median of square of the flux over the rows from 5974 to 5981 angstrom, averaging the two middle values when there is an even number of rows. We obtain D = 2992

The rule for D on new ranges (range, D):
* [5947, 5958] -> 1448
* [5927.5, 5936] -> 2209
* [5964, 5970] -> 1206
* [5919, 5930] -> 1781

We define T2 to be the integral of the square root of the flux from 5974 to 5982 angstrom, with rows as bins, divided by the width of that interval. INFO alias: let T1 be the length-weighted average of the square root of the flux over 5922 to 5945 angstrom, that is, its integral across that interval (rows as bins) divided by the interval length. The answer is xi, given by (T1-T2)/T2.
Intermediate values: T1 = 6.33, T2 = 7.0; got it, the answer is -0.09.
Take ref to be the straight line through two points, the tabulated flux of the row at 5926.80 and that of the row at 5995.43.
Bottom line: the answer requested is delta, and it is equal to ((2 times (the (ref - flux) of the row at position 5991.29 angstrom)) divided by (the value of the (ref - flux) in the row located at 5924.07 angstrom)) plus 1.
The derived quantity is -40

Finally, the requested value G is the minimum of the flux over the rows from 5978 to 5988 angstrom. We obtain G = 37.6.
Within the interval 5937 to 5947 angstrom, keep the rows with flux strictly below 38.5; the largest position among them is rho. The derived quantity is 5945.94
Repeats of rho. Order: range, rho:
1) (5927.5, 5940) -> 5939.10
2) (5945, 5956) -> 5952.79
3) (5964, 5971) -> 5970.63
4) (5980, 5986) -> 5981.64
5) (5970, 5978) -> 5972.01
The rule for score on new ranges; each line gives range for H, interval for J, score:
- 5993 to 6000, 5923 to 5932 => 1981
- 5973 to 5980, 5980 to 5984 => 2260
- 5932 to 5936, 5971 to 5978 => 2254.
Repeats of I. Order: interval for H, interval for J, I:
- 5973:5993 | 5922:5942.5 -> 0.01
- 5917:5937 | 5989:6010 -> 0.13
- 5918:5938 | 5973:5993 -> 0.42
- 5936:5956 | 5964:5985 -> 0.32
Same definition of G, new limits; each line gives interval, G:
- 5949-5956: 32.2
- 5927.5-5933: 44.5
